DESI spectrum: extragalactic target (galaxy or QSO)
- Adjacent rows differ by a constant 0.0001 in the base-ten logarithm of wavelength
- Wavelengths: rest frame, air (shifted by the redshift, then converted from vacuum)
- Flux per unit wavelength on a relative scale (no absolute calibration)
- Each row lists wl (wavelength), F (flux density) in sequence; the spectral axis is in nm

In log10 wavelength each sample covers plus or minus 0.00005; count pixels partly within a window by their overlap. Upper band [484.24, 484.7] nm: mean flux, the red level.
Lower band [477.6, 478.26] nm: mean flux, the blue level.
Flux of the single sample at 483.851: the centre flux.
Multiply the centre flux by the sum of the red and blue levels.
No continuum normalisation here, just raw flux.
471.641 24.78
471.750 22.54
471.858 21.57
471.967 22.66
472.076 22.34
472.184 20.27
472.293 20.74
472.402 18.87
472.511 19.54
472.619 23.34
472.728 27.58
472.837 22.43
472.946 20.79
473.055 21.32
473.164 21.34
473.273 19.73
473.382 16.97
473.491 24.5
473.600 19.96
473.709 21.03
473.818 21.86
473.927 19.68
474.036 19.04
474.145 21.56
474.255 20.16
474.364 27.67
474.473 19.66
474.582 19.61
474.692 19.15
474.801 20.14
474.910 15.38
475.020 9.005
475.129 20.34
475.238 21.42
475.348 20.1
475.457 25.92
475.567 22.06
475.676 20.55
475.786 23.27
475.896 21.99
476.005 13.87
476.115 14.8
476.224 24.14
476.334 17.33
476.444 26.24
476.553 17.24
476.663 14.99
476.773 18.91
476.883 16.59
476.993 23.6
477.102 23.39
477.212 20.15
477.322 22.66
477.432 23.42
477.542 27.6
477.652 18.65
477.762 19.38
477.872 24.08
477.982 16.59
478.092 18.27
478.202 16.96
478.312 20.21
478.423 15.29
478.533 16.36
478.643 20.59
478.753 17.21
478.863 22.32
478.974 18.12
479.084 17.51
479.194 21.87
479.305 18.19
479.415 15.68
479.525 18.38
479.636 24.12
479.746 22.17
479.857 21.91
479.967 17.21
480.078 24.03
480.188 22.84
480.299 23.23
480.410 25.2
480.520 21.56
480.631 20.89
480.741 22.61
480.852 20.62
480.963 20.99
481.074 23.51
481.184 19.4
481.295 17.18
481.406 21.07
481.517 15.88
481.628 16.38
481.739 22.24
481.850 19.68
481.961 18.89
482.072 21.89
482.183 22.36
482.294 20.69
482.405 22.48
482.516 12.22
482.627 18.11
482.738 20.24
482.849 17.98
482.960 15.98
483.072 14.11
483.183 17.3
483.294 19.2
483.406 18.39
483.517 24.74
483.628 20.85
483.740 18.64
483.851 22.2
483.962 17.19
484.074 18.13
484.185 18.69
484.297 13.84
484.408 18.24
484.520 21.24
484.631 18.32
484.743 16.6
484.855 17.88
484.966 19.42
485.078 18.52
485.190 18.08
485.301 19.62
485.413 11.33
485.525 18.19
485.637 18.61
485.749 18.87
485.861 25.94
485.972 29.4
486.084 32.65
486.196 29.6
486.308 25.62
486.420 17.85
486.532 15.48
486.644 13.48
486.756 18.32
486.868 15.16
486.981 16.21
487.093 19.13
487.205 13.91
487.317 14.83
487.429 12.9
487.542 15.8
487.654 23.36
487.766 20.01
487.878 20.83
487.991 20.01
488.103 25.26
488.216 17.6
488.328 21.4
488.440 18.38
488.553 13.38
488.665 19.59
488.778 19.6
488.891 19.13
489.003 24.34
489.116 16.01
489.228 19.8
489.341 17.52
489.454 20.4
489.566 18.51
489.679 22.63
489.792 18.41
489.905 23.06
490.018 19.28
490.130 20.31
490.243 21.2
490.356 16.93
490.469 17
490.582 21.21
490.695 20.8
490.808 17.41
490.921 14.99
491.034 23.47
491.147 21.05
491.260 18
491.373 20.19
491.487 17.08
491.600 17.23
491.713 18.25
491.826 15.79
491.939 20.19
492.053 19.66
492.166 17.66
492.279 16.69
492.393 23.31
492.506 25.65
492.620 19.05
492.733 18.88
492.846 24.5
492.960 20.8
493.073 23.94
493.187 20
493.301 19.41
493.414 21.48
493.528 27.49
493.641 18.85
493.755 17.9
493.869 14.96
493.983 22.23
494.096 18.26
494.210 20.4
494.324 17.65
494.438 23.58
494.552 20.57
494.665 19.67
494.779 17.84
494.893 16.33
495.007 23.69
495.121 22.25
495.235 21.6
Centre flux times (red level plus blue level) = 819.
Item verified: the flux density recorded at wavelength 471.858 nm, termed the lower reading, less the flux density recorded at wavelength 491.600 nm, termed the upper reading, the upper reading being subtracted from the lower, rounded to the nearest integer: 4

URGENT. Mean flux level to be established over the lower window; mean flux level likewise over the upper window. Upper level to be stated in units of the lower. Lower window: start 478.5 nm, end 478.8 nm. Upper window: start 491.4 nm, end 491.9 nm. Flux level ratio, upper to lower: 0.95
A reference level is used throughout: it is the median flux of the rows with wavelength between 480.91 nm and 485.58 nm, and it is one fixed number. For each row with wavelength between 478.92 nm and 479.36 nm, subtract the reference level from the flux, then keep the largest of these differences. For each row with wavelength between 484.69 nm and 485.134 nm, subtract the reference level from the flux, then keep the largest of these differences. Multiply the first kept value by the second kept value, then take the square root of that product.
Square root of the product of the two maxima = 2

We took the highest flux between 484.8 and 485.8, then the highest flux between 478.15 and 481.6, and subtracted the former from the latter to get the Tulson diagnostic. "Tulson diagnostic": 6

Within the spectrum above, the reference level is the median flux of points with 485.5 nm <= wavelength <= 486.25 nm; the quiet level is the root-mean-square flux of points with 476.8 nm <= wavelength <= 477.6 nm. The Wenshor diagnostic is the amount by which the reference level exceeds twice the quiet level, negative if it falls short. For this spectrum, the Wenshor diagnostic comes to -19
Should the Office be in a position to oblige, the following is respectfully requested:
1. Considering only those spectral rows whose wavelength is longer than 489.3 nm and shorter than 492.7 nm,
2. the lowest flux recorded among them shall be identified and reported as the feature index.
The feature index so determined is 14.99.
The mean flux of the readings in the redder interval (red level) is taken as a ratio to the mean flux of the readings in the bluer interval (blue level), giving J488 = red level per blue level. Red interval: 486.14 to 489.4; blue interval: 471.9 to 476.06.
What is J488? 0.908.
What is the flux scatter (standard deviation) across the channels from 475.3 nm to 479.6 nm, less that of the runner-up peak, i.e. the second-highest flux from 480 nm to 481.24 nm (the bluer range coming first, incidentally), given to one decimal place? -20.6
